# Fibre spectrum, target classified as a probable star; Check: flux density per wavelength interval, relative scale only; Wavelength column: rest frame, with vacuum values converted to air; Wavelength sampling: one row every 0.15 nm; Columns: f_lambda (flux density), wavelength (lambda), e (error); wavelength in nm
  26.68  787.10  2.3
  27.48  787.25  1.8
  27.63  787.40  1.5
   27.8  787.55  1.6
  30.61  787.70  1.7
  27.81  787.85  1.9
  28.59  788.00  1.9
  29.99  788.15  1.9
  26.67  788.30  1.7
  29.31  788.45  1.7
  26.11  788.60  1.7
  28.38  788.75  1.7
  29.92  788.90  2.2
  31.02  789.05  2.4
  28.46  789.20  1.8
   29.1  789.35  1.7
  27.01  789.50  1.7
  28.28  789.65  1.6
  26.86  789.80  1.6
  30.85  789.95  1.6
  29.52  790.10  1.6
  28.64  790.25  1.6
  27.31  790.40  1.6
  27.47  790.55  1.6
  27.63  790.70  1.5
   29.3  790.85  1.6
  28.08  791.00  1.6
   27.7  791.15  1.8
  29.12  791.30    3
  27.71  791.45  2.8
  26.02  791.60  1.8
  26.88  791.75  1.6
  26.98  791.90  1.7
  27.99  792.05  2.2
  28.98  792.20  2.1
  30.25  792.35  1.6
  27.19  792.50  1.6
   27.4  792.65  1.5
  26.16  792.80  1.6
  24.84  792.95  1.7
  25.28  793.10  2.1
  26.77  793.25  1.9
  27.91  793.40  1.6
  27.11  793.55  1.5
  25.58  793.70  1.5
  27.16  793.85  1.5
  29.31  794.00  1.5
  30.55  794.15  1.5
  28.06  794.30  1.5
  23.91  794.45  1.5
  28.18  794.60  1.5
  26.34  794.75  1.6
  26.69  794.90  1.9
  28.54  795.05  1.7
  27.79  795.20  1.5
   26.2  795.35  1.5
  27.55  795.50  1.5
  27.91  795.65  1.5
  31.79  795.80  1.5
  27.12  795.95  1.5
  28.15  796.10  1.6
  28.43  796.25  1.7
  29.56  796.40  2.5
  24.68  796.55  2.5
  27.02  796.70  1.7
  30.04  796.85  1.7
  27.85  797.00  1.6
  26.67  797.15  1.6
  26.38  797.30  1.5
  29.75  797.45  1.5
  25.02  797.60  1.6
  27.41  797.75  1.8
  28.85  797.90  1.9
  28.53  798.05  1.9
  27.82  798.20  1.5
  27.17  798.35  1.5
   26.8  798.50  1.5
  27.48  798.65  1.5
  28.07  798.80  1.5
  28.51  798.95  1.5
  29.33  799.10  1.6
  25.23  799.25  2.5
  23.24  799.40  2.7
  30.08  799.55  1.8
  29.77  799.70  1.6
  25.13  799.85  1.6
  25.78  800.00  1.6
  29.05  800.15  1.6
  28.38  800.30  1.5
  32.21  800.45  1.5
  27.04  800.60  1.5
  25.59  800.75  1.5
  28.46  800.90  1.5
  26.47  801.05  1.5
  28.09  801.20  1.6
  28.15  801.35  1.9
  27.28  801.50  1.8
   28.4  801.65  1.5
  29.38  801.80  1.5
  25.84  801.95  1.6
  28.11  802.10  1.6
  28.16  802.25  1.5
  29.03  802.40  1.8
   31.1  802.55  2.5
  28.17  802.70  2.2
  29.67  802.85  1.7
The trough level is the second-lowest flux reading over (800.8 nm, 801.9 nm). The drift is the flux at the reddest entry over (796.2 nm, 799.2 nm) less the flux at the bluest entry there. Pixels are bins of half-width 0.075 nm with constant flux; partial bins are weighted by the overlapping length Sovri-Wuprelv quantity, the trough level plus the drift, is 28.2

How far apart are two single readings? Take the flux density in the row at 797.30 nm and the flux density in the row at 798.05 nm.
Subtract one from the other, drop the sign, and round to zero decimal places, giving 2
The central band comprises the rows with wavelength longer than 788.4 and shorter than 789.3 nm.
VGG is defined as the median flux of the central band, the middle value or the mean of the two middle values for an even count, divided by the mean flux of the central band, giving 1.00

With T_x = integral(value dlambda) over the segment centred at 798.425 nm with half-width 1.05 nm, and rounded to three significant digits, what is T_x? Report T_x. 57.5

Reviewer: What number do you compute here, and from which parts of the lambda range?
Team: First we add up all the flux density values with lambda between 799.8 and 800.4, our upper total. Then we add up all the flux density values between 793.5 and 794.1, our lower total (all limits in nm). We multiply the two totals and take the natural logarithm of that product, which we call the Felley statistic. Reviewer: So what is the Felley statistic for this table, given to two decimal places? 9.38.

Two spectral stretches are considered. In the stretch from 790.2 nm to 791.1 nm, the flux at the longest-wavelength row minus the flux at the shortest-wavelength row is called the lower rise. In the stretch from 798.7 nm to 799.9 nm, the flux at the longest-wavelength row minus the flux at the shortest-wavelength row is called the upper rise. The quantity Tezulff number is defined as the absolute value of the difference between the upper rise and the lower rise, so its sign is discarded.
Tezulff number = 2.4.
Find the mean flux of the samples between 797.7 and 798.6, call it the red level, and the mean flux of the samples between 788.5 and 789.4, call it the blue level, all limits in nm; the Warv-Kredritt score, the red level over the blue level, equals 0.96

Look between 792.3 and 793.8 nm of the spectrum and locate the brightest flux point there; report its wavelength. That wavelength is 792.35 nm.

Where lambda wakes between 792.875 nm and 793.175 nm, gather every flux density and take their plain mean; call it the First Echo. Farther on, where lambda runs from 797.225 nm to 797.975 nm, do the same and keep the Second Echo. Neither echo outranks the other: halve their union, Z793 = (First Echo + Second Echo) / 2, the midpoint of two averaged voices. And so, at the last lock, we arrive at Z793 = 26.3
